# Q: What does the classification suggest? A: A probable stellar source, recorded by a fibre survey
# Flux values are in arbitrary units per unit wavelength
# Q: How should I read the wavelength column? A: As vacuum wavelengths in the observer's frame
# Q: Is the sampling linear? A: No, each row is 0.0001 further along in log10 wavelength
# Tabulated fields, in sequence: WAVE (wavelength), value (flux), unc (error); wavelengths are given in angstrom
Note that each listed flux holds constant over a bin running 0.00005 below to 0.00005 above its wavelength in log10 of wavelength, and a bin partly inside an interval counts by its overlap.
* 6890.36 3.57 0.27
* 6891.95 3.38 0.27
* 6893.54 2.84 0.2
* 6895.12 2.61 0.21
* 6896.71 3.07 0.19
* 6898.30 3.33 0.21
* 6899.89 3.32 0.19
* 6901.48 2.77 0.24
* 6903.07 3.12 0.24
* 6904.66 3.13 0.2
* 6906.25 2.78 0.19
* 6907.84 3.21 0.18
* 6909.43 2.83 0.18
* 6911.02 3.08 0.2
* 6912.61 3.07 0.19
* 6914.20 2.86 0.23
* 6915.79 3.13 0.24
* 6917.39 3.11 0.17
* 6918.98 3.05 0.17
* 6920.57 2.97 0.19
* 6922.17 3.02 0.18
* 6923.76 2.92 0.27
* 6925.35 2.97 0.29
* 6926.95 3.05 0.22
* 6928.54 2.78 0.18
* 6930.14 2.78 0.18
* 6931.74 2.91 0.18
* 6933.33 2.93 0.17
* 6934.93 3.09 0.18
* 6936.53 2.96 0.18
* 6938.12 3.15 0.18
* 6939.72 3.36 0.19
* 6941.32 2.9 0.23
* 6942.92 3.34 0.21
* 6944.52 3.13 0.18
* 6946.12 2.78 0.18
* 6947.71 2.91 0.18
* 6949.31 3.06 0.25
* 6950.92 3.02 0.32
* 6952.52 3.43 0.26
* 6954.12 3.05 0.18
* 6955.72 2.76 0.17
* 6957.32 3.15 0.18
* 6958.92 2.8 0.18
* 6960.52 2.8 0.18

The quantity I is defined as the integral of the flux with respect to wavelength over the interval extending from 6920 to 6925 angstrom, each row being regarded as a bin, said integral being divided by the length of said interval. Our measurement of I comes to 2.97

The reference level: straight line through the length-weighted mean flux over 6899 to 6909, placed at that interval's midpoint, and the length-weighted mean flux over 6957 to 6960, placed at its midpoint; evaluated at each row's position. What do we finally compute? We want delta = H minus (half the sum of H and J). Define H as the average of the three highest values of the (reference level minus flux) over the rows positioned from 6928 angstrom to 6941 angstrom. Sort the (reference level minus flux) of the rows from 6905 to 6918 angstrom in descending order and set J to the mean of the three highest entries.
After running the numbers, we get -0.021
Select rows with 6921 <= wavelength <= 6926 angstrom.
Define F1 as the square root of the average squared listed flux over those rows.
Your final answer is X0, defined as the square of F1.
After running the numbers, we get 8.8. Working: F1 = 2.97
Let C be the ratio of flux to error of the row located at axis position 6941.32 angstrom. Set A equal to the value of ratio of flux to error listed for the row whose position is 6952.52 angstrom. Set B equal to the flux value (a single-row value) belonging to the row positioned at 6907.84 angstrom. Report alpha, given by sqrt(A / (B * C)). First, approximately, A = 13.2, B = 3.21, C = 12.6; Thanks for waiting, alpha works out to 0.571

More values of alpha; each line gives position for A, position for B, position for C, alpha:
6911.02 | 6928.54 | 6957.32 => 0.563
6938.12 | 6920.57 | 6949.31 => 0.694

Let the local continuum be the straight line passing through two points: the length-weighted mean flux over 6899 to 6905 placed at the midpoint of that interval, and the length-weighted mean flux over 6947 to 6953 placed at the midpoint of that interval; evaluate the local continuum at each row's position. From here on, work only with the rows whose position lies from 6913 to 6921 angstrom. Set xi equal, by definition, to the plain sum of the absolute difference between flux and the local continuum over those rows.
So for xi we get 0.4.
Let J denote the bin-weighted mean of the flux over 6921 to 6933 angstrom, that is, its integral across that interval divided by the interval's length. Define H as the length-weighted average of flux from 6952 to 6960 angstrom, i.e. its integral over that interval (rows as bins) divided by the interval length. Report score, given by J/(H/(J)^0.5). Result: 1.65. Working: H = 3.02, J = 2.92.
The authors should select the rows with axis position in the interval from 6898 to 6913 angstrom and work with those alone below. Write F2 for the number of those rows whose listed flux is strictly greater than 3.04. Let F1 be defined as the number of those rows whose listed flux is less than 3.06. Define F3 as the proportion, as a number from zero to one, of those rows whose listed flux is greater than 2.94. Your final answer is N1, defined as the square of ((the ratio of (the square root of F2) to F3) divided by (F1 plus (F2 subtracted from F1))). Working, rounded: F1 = 3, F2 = 7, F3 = 0.70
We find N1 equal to 14.3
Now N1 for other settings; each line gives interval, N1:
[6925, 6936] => 0.1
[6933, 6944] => 2.0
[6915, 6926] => 0.1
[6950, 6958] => 0.5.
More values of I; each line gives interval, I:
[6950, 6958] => 3.08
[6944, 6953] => 3.04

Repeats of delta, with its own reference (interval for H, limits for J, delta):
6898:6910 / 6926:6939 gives 0.040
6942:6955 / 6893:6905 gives -0.135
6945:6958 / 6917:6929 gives 0.010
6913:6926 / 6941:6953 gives 0.000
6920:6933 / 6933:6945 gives 0.062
